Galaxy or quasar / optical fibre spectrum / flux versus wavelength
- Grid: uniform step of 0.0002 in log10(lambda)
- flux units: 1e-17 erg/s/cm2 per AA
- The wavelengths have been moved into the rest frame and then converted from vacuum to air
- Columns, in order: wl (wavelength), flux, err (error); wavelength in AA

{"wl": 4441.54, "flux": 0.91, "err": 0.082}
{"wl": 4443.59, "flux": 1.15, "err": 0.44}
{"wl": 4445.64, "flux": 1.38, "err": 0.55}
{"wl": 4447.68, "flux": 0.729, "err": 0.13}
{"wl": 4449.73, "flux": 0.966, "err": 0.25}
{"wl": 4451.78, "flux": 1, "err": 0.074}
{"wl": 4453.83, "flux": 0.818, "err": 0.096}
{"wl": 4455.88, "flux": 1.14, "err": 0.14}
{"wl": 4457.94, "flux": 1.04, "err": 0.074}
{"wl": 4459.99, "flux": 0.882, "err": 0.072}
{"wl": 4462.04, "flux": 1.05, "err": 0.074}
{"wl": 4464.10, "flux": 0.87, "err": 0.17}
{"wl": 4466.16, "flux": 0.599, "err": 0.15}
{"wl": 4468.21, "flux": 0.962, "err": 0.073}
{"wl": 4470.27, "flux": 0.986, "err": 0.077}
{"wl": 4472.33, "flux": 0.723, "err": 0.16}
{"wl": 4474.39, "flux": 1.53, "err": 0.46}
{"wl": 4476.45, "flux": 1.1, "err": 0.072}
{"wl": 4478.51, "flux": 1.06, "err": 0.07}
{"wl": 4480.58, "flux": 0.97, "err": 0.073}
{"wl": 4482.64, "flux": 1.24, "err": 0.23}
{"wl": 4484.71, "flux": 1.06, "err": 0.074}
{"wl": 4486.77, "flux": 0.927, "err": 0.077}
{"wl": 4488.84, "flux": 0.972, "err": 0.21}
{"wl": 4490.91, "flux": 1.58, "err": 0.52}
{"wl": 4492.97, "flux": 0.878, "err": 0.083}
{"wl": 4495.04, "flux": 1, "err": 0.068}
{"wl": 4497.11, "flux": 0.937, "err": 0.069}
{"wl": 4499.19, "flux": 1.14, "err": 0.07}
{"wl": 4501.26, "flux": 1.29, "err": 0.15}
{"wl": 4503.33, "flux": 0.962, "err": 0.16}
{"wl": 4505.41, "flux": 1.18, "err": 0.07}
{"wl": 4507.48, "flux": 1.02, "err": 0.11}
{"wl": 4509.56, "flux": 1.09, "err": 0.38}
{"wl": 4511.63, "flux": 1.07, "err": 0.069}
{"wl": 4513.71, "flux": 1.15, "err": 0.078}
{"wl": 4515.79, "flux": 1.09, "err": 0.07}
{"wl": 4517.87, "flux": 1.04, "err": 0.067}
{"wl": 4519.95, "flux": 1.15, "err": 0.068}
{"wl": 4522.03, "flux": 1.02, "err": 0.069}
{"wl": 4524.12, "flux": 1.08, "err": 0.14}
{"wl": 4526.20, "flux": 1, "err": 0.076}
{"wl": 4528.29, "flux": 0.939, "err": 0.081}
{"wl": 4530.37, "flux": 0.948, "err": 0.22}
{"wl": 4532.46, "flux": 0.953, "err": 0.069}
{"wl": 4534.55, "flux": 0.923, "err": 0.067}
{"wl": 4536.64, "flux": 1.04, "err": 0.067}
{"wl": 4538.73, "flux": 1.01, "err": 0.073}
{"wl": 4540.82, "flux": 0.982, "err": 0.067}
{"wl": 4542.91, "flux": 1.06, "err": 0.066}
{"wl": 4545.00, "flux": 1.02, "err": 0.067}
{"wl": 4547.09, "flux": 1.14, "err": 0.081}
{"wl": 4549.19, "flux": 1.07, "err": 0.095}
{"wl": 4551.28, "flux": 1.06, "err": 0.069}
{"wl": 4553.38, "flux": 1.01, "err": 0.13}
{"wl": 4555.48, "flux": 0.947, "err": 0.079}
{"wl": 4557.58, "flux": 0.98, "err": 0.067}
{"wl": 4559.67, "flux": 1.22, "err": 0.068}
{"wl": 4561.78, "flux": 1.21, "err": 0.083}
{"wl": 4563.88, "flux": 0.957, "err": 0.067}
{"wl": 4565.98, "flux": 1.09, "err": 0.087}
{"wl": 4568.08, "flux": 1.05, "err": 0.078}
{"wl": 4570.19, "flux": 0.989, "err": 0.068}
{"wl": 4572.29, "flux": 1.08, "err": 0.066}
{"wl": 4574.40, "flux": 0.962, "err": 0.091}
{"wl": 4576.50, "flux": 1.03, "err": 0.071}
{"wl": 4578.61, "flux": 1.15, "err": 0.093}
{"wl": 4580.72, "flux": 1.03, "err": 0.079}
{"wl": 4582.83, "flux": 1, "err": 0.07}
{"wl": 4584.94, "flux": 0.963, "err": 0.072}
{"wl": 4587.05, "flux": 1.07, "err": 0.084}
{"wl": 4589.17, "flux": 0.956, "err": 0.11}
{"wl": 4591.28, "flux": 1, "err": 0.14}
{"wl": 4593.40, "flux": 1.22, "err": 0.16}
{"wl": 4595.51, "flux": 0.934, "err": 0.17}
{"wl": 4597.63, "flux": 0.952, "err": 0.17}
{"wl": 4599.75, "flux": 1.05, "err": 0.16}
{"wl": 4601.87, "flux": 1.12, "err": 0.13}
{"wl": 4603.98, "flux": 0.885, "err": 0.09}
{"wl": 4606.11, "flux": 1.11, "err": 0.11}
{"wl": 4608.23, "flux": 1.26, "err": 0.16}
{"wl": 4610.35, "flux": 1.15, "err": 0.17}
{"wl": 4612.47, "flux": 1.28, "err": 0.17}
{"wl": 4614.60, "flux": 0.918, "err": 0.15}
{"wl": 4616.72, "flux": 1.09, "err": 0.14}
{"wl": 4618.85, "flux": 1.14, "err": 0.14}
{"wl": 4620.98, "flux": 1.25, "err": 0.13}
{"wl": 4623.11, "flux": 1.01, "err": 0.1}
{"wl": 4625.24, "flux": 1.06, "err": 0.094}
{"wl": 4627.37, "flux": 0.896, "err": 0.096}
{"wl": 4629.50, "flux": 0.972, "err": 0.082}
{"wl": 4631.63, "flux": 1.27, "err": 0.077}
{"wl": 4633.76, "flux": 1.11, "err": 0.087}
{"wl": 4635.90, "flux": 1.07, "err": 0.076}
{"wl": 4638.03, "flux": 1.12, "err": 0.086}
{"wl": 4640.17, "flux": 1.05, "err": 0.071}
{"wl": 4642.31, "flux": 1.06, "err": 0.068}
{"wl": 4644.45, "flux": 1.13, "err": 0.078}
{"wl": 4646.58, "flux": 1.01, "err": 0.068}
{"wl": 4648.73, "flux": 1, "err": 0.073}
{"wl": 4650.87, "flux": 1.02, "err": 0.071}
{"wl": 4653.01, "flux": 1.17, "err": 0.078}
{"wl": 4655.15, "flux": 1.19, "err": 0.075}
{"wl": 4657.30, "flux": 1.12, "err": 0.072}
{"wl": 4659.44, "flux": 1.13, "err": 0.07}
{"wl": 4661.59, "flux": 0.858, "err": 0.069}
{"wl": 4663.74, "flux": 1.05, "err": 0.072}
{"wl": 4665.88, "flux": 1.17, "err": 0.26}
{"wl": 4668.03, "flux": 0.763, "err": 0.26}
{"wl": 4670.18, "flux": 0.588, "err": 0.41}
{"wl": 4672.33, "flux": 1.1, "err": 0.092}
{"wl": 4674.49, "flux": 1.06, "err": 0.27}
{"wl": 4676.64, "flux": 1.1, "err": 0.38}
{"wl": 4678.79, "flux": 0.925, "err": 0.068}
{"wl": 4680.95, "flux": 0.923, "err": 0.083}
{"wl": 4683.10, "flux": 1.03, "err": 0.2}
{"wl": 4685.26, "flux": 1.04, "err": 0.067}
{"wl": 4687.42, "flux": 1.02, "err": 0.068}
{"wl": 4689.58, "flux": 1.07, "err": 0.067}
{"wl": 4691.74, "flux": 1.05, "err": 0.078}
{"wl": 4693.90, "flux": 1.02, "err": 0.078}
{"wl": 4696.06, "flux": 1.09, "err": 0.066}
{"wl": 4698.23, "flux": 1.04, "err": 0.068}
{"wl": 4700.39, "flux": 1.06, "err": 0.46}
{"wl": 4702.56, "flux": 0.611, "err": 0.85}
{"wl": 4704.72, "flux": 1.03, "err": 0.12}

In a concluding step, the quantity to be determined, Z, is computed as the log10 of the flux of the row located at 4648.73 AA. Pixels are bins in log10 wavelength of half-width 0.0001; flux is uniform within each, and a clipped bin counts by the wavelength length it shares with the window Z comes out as 0.00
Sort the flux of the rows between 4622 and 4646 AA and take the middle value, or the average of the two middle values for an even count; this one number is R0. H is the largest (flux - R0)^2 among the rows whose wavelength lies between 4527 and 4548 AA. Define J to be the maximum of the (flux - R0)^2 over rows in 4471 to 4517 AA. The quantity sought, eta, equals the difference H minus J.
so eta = -0.3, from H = 0.02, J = 0.27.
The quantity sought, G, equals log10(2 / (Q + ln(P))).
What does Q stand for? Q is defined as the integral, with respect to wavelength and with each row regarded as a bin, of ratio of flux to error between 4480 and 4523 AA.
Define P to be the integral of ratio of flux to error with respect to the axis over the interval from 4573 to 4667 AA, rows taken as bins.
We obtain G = -2.4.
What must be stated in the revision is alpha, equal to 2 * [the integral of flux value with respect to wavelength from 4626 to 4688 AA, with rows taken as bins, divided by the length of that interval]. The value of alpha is 2.07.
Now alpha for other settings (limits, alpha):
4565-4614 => 2.11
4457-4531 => 2.09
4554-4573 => 2.11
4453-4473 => 1.82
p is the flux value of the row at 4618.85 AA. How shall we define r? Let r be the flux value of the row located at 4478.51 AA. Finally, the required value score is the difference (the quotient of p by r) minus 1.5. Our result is -0.42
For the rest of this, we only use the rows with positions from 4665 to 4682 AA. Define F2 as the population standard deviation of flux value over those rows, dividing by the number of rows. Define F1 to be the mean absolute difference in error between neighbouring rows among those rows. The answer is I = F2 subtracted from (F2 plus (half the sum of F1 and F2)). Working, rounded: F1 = 0.15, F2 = 0.18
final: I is 0.17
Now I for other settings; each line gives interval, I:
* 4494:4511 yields 0.09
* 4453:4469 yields 0.10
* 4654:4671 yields 0.13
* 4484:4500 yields 0.17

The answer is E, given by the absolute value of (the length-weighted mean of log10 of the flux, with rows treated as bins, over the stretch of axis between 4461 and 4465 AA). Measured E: 0.018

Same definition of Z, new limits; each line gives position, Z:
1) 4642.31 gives 0.03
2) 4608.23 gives 0.10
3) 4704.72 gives 0.01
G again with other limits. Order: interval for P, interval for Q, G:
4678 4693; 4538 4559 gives -2.2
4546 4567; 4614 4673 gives -2.5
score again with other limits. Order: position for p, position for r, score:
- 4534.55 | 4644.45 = -0.68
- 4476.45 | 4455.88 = -0.54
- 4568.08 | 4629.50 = -0.42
